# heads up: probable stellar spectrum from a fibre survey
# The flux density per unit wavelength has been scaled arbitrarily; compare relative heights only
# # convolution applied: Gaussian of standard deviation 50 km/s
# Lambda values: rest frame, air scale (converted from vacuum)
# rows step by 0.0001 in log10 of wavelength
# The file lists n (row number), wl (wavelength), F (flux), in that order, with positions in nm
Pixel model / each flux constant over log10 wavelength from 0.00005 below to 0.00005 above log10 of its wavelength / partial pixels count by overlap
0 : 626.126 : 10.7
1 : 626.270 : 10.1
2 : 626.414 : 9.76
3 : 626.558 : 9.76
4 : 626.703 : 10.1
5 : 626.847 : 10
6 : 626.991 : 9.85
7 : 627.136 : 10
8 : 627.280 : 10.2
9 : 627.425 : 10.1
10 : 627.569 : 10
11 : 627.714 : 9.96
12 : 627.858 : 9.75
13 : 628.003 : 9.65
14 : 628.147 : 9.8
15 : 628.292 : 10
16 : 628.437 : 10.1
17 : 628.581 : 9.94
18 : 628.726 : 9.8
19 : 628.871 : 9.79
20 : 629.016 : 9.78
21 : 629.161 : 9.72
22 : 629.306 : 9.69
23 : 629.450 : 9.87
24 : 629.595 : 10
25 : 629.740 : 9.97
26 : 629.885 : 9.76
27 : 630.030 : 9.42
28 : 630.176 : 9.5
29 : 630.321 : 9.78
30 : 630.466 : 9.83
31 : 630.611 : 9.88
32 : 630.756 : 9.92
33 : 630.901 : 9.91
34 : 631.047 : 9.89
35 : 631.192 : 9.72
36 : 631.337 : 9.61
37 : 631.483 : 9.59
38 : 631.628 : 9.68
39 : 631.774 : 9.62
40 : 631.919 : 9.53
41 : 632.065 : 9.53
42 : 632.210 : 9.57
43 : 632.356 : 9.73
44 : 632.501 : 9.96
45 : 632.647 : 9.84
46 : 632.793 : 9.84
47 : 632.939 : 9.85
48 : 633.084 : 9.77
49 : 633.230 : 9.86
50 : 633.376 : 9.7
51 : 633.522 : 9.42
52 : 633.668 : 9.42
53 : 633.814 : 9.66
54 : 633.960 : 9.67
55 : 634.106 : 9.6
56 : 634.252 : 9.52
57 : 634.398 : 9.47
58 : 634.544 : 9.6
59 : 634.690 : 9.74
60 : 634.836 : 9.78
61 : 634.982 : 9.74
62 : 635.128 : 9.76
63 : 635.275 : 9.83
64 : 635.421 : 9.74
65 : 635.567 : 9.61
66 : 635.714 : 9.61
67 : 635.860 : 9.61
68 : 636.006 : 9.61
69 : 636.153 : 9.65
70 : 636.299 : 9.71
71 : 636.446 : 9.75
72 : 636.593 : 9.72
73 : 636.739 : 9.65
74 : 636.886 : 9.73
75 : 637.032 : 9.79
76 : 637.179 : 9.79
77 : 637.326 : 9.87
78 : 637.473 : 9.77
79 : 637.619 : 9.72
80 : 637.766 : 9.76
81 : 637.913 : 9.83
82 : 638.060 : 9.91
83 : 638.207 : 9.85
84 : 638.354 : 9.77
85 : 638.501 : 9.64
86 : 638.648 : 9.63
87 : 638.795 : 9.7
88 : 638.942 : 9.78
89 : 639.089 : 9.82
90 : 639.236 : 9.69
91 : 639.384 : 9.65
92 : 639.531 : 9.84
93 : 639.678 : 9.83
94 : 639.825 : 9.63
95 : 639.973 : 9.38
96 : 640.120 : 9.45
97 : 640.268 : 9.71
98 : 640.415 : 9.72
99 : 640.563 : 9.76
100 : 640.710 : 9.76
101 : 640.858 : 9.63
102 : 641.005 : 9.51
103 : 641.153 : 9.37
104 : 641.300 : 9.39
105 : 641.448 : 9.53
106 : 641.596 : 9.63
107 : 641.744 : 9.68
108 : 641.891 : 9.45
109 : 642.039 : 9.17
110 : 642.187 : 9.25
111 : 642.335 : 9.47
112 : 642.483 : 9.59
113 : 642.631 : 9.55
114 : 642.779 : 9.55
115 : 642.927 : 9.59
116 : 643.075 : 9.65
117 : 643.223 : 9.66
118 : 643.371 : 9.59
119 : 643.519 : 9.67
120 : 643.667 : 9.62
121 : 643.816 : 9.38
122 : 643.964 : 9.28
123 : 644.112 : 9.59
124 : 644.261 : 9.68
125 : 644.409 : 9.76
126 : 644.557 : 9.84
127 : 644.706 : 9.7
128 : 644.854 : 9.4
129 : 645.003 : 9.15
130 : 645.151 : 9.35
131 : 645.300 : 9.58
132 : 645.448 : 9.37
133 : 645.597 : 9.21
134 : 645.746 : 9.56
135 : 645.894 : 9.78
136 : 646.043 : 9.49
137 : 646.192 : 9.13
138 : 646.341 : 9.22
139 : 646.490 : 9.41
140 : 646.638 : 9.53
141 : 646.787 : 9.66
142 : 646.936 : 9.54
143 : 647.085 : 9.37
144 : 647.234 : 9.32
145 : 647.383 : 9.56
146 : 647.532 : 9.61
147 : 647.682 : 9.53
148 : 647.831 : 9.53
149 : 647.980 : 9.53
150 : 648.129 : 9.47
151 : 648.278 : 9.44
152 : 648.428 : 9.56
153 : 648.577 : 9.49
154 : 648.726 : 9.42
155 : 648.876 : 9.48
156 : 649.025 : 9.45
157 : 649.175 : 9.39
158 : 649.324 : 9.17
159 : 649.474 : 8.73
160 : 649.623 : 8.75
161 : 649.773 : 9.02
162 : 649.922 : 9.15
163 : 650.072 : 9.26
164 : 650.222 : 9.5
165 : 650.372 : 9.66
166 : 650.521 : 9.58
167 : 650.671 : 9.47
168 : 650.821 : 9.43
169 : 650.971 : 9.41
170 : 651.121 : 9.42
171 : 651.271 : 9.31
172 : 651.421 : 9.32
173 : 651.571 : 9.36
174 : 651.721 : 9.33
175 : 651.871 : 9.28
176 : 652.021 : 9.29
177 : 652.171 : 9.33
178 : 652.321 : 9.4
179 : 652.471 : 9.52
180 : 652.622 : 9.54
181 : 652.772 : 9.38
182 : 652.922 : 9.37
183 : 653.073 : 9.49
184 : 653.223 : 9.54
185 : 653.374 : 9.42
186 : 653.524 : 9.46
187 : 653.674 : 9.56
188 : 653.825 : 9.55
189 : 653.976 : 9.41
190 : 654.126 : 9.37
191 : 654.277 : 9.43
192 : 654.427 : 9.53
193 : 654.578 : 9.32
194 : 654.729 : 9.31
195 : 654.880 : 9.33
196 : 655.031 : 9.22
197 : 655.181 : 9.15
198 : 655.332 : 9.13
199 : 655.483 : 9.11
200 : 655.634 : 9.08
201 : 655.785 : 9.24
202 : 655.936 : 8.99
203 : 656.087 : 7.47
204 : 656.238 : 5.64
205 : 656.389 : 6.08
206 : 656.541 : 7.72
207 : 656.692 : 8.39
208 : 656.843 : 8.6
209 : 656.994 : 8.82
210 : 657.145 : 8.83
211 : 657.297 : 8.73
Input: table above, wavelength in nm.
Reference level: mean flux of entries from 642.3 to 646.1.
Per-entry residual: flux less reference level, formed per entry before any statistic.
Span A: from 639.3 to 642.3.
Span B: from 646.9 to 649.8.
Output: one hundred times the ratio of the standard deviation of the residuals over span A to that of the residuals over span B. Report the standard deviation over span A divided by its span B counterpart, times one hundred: 74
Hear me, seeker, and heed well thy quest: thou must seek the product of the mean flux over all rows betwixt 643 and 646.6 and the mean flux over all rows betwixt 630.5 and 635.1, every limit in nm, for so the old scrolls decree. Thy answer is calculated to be 92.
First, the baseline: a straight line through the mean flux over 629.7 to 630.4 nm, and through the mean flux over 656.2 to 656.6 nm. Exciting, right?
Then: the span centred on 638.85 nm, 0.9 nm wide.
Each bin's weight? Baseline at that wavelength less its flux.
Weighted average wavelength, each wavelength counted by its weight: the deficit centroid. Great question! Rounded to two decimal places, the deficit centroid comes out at 638.89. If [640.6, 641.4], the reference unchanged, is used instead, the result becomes 640.98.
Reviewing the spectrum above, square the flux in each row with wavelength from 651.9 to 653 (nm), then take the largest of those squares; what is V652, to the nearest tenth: 91.0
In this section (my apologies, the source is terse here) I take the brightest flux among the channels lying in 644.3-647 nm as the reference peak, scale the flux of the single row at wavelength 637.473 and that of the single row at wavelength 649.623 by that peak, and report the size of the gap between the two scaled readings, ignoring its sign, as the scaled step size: 0.10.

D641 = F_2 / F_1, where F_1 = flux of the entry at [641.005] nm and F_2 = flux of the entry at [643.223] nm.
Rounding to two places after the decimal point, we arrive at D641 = 1.02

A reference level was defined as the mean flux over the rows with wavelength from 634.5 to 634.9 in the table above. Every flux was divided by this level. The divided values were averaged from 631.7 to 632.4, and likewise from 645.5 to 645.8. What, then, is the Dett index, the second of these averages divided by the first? 0.98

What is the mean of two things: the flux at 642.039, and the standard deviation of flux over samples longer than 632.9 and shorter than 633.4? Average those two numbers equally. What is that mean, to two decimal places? 4.62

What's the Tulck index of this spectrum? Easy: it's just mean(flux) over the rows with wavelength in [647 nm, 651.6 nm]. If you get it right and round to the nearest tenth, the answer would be 9.4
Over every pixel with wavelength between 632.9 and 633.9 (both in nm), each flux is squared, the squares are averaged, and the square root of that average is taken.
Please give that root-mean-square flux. 9.7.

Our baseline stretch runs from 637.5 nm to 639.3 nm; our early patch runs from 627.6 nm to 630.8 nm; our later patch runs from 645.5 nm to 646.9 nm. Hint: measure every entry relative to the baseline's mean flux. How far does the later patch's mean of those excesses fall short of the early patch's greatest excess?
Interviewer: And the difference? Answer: 0.66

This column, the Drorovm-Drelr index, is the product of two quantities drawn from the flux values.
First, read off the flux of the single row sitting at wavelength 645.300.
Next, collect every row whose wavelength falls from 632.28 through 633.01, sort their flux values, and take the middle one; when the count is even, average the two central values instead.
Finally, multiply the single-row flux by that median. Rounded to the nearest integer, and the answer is 94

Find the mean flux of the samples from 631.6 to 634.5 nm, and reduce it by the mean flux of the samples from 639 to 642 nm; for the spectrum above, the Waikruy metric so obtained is 0.04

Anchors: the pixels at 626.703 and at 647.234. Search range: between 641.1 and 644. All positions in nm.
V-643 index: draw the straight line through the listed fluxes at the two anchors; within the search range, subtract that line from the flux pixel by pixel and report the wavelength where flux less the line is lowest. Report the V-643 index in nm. 642.039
